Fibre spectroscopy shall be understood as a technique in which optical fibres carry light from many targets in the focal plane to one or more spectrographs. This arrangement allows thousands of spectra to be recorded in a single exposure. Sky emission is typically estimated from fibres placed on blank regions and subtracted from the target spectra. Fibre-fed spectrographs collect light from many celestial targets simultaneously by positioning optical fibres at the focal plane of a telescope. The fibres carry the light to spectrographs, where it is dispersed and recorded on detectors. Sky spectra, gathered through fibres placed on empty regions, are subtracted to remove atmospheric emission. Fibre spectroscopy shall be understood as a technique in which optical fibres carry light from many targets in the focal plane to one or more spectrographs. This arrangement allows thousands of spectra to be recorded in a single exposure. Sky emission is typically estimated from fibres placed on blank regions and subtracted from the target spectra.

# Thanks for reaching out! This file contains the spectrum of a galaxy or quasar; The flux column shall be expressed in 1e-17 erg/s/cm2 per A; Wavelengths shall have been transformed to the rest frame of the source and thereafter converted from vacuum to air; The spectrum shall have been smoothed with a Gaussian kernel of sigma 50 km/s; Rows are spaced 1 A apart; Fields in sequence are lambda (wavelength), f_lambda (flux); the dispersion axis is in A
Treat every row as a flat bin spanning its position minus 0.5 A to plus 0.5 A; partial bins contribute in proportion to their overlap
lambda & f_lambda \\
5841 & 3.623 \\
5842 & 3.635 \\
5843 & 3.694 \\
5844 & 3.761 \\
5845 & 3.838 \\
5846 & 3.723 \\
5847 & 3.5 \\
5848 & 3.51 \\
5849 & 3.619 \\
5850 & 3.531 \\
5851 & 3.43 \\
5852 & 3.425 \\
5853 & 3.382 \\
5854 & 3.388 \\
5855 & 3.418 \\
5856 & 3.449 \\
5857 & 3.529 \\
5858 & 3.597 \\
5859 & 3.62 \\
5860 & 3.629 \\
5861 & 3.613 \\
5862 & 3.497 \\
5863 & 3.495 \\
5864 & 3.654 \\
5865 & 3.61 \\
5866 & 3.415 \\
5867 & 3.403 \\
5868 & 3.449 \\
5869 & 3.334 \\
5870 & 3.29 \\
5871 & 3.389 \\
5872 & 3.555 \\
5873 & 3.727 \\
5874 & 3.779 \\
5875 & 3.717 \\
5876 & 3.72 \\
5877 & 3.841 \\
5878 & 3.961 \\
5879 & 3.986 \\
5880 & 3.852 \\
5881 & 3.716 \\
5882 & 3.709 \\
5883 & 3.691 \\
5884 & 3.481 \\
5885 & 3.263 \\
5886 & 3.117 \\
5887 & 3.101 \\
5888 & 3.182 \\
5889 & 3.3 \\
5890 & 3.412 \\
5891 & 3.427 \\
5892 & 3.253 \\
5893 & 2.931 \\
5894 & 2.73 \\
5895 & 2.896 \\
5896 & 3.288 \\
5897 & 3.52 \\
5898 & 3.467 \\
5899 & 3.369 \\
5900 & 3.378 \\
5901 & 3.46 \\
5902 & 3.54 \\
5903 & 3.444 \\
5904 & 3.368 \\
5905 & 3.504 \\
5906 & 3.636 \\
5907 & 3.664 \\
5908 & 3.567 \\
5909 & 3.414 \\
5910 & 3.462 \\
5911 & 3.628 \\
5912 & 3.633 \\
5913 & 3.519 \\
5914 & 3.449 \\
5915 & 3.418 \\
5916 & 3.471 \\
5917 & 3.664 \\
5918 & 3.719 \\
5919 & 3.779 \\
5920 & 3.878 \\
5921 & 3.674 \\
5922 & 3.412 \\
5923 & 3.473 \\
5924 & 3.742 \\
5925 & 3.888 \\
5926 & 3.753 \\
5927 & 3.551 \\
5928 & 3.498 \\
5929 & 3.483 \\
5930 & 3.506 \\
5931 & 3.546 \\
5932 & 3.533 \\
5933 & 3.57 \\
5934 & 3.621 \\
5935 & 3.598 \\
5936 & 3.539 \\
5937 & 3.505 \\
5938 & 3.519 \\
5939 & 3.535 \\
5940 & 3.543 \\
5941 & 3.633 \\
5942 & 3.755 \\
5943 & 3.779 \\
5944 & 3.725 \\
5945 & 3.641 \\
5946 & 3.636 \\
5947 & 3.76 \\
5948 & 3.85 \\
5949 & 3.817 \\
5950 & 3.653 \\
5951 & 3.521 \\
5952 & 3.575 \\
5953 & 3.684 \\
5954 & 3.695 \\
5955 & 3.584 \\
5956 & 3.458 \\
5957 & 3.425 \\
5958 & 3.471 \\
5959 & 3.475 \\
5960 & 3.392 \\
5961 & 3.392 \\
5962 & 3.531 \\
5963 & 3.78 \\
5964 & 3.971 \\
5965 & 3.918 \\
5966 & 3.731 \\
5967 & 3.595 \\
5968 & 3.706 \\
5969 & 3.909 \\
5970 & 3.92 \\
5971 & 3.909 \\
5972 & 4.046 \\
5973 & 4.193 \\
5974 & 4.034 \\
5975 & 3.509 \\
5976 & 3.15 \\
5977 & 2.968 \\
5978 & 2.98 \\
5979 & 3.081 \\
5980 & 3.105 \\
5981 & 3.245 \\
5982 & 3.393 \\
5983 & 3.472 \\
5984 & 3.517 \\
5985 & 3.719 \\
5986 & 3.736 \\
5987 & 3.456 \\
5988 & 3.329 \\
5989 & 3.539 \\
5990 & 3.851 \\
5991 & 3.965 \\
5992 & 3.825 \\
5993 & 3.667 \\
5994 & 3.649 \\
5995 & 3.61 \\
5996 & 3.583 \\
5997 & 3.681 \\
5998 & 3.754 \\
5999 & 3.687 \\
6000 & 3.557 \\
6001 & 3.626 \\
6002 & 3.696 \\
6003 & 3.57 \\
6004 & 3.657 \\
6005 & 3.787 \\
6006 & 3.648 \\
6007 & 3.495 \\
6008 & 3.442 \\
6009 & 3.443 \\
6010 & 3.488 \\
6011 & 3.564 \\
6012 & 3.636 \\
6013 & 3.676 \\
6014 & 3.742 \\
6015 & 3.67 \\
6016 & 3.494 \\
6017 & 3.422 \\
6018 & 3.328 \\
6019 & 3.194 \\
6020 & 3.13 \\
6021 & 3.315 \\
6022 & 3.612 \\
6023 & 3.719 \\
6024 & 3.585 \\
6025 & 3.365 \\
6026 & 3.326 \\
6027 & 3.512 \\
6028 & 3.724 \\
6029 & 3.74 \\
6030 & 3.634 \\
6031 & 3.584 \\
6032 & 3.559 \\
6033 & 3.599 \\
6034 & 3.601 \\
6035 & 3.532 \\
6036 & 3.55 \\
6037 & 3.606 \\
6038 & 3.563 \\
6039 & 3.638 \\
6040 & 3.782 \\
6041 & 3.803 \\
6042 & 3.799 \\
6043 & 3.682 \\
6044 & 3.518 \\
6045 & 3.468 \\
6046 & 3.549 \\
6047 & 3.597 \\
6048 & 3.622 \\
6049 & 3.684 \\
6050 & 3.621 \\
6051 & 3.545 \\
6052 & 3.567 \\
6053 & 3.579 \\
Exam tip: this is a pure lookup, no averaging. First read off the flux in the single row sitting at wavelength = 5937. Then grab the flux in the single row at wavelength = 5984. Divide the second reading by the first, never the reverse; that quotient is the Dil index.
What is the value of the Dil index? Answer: 1.00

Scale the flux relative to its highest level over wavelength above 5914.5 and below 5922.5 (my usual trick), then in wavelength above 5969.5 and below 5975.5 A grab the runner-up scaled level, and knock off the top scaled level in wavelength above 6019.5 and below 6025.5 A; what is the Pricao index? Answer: 0.08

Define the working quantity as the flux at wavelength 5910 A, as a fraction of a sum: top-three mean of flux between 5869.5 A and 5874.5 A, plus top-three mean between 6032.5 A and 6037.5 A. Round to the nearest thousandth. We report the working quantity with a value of 0.475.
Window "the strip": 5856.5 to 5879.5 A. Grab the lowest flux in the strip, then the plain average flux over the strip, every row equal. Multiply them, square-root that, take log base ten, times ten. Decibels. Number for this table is 5.37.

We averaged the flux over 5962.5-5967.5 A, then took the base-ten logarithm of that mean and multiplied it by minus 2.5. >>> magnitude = -1.449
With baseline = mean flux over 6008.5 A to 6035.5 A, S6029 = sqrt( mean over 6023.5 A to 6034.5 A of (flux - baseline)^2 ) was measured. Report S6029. 0.13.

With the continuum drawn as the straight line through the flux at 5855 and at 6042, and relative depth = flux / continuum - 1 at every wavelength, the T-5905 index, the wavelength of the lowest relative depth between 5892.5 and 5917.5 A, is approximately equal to 5894 A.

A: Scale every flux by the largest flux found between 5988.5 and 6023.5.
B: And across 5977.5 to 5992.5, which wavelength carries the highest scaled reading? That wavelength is 5991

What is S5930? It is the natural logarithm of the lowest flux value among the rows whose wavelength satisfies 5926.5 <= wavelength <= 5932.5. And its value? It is 1.25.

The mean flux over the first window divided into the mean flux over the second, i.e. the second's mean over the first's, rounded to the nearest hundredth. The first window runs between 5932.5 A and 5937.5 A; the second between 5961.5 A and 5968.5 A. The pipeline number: 1.05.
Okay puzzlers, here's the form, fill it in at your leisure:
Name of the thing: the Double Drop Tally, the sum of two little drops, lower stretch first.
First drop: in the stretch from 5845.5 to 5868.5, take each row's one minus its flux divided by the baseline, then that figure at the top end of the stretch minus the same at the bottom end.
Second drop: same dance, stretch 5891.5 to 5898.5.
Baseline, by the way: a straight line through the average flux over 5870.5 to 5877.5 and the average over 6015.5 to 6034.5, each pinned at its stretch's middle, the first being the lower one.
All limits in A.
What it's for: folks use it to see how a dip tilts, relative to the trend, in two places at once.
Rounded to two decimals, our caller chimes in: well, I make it 0.01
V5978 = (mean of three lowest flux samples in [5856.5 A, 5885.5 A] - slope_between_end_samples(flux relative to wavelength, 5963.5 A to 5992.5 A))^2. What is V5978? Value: 10.9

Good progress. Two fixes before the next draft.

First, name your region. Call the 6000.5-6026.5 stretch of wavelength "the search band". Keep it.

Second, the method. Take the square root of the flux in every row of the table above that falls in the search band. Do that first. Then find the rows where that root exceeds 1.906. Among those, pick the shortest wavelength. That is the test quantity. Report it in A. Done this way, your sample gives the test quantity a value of 6002 A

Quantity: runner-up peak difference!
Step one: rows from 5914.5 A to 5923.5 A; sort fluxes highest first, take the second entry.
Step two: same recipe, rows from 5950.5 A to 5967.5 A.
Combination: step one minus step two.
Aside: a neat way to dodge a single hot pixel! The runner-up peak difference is -0.14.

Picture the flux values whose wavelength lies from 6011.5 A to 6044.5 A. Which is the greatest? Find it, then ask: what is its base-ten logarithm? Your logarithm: 0.580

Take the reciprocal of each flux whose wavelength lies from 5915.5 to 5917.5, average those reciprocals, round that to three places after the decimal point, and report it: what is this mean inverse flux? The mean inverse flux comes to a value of 0.281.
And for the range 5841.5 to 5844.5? 0.271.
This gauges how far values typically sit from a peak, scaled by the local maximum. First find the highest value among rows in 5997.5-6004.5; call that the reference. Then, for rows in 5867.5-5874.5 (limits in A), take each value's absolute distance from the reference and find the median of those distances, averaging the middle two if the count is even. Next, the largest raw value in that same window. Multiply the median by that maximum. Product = 1.2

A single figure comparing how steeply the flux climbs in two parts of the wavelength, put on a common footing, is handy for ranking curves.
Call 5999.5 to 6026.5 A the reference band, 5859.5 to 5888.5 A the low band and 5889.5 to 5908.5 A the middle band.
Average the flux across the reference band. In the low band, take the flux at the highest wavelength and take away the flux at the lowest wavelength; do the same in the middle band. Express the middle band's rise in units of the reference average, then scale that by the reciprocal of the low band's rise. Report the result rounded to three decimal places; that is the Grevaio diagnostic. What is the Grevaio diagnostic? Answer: -0.098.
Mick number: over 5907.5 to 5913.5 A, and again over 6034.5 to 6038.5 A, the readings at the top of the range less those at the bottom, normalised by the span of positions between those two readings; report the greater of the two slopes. 0.01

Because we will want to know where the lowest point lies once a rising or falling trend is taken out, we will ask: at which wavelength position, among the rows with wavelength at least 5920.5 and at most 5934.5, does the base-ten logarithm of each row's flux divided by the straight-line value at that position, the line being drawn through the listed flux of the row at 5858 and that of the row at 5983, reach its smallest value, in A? 5922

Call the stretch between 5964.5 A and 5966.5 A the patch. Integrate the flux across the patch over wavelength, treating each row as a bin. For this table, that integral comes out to 7.65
